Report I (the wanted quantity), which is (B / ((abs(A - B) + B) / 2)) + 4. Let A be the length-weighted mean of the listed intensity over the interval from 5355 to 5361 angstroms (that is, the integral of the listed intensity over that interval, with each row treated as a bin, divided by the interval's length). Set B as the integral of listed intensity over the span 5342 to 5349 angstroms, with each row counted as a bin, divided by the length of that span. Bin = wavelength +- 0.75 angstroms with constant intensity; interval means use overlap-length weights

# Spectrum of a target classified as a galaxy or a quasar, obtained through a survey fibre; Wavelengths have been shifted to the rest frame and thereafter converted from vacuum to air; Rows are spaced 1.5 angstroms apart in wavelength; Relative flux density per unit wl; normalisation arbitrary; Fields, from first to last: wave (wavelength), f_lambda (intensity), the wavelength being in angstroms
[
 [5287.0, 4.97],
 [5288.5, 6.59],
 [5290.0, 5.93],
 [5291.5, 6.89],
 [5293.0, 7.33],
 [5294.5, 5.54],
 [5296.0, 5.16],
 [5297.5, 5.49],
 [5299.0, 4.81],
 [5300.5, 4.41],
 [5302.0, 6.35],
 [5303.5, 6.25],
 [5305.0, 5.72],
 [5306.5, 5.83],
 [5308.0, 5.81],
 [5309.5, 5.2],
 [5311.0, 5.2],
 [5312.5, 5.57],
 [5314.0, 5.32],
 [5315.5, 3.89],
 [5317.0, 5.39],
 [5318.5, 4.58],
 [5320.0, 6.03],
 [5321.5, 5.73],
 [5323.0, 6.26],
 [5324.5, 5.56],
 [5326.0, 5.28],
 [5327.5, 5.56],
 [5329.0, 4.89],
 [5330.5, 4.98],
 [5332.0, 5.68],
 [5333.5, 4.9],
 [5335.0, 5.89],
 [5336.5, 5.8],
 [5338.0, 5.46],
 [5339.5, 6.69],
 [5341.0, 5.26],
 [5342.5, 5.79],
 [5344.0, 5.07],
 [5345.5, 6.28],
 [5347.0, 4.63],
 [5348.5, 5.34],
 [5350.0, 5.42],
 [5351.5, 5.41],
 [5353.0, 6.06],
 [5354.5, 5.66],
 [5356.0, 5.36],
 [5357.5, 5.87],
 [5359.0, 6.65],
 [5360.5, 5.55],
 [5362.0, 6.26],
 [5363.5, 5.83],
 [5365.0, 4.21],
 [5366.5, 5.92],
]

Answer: 5.85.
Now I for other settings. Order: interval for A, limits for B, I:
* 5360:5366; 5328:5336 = 5.93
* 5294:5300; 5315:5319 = 5.79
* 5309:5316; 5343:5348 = 5.90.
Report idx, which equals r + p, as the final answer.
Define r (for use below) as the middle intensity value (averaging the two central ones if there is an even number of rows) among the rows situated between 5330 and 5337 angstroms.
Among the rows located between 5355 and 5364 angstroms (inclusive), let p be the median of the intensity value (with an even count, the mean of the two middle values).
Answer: 11.5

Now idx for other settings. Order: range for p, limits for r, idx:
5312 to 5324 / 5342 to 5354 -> 10.9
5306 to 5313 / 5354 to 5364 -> 11.4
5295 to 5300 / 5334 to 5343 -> 11.0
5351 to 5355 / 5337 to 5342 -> 11.1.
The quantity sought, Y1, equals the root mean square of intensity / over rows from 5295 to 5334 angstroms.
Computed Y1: 5.4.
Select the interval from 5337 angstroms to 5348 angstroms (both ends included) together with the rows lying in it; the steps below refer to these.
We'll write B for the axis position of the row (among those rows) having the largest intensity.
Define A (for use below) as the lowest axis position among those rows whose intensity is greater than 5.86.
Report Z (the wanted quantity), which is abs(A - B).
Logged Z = 0.0 angstroms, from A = 5339.5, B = 5339.5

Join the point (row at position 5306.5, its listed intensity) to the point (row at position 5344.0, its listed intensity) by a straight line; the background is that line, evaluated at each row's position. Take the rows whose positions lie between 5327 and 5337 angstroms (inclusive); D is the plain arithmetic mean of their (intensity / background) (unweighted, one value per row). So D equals 1.01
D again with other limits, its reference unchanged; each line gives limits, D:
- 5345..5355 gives 1.12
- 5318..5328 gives 1.01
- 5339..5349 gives 1.10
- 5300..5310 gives 0.96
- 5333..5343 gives 1.10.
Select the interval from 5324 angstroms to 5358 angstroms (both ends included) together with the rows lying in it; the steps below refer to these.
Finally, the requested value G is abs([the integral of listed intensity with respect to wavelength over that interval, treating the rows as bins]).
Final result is 187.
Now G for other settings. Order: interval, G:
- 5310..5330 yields 106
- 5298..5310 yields 67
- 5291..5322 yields 172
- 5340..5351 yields 60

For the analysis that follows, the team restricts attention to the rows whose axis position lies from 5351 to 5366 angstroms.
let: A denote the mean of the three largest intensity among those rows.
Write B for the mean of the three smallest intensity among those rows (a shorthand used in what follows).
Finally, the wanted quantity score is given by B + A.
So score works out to 11.3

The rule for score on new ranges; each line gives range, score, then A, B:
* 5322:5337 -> 10.9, 6.0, 4.92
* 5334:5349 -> 11.3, 6.3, 4.99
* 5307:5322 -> 10.4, 5.9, 4.56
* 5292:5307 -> 11.4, 6.6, 4.79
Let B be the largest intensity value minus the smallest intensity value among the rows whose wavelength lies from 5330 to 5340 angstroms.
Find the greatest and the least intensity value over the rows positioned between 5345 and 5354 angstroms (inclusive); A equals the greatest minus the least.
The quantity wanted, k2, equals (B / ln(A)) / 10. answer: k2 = 0.36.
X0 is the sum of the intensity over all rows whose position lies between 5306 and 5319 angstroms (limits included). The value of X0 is 46.8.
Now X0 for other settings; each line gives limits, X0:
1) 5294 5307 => 49.6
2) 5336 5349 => 50.3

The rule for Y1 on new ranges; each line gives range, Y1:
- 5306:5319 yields 5.2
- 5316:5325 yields 5.6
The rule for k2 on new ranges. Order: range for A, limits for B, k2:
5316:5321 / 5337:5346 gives 0.44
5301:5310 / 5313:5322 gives 1.53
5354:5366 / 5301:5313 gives 0.13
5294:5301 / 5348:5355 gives 0.59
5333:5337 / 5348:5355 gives -7.16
